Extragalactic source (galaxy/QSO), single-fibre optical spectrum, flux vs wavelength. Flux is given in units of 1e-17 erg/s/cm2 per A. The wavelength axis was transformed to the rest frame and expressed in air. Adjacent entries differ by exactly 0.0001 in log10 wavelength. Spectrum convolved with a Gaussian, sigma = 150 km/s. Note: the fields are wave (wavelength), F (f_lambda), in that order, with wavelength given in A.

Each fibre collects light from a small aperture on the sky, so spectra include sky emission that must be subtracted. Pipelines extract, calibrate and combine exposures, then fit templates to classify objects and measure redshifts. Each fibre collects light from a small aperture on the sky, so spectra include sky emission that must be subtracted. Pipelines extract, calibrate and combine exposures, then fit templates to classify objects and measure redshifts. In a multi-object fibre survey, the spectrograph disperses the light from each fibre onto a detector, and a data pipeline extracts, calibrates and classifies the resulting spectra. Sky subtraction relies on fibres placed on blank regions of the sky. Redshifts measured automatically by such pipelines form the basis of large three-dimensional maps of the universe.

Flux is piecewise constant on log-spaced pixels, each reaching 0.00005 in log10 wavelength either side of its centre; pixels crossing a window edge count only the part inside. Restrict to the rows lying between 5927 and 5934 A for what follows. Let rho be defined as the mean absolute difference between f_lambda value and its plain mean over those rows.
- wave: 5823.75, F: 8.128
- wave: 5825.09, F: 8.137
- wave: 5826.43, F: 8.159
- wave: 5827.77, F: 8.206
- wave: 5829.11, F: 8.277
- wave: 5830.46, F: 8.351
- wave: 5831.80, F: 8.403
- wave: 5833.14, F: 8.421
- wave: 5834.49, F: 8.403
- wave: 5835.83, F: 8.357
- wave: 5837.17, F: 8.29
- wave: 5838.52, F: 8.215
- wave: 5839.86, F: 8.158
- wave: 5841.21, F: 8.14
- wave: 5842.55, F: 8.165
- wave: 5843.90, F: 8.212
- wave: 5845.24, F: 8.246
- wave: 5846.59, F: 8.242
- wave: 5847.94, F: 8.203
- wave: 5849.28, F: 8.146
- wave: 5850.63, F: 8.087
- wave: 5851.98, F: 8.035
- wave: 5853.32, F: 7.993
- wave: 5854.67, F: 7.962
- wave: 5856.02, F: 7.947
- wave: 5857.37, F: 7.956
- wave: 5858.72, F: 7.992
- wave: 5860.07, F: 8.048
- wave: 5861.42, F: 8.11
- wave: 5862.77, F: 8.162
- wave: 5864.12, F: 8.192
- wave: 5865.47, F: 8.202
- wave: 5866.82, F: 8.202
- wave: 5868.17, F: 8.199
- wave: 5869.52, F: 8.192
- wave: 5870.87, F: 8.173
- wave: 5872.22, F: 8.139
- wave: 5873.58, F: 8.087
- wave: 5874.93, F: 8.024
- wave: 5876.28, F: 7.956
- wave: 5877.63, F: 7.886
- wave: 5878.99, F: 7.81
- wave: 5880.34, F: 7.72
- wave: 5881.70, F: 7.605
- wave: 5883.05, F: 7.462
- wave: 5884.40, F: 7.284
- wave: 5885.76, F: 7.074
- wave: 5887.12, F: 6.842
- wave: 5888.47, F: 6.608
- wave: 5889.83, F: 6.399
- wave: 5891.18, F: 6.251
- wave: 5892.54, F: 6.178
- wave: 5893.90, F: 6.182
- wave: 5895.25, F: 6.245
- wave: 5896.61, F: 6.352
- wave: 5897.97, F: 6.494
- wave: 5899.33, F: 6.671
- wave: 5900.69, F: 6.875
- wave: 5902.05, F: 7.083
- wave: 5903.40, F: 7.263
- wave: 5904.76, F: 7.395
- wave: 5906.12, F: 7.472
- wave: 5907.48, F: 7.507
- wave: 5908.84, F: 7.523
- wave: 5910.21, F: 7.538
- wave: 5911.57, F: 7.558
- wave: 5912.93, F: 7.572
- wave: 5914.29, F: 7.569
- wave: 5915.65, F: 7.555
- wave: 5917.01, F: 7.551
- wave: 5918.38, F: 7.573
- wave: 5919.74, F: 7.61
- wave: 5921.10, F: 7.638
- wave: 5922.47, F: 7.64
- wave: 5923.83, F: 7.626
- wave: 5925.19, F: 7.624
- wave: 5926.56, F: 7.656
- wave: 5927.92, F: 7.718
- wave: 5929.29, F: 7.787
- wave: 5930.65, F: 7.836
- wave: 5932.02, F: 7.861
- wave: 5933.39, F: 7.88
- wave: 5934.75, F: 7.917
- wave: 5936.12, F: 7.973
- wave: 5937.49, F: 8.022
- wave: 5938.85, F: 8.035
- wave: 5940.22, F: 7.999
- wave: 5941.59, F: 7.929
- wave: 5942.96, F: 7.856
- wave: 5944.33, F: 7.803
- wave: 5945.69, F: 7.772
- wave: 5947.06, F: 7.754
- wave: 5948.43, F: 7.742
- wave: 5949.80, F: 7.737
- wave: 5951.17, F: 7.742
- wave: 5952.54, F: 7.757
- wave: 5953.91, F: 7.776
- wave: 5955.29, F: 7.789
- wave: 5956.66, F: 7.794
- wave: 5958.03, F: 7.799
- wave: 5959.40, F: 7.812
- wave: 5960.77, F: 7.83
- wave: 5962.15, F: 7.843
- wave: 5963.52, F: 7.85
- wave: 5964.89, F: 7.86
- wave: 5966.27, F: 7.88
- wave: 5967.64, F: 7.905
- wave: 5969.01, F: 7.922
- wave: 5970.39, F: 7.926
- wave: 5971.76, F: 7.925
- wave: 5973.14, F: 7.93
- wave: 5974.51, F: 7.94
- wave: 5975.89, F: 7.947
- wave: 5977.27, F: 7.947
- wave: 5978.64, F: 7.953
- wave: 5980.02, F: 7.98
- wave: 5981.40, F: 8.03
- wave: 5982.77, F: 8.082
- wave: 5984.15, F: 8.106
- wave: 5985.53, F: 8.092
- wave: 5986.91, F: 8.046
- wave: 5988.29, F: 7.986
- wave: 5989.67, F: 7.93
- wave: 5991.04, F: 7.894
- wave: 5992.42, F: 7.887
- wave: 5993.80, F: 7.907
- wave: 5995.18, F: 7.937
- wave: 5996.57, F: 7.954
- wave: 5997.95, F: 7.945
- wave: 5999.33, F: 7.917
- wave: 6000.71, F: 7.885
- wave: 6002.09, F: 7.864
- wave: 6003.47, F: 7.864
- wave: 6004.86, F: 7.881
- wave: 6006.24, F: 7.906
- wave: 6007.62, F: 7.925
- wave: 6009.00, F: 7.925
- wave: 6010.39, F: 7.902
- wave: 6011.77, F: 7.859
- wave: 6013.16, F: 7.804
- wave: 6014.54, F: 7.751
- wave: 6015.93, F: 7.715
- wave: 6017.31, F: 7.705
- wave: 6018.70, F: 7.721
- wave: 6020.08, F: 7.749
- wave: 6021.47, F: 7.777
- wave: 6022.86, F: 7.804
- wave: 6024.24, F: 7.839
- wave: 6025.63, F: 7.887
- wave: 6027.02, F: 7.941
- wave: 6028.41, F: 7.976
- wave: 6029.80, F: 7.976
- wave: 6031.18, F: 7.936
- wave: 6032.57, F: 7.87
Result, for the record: 0.051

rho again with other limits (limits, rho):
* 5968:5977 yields 0.008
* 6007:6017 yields 0.072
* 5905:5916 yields 0.027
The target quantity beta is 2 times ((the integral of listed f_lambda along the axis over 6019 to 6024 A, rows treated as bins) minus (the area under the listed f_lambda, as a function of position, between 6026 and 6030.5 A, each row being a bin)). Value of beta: 6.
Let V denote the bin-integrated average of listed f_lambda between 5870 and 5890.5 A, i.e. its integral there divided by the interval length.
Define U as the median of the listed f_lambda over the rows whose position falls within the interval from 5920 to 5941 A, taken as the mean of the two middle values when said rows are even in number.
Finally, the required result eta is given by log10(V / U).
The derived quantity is -0.017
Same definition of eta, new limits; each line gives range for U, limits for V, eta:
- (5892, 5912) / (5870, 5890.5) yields 0.027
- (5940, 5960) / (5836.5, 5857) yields 0.019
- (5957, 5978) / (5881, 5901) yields -0.072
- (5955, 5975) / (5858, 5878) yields 0.014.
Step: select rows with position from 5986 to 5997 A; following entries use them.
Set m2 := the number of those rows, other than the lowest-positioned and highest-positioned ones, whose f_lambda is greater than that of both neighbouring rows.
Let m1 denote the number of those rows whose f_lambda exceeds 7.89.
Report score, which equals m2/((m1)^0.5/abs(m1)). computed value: 0.0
